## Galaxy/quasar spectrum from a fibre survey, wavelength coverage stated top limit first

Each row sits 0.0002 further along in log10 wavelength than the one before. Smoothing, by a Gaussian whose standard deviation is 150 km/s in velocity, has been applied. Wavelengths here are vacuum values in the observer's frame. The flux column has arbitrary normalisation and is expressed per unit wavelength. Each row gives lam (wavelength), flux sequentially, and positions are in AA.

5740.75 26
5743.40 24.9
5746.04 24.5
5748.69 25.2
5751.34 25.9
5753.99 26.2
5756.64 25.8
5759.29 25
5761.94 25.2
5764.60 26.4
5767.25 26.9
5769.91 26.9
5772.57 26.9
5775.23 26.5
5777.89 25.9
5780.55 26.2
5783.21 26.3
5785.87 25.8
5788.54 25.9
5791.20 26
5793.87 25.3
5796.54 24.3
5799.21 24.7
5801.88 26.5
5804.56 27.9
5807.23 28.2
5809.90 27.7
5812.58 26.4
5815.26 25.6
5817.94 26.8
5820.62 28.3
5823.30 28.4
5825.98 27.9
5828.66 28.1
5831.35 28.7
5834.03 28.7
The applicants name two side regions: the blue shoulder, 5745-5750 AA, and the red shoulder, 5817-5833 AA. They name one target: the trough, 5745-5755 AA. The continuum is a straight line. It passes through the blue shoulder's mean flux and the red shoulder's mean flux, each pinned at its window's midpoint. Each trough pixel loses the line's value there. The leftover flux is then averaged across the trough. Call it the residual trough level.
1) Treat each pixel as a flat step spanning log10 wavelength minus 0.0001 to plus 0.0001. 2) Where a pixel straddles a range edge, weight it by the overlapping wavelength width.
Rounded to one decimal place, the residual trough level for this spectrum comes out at 0.5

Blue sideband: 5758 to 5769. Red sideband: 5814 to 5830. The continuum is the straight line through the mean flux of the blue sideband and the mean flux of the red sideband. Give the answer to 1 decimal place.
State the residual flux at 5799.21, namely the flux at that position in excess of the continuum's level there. -2.2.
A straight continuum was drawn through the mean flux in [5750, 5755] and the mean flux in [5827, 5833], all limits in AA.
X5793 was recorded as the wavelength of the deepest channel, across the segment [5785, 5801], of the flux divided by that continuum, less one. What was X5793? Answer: 5796.54 AA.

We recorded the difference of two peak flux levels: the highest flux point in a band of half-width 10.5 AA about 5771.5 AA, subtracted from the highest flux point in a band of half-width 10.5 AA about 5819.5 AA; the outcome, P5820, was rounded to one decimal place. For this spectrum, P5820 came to 1.5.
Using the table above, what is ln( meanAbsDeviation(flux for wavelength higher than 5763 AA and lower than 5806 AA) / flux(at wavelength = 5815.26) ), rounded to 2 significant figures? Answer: -3.7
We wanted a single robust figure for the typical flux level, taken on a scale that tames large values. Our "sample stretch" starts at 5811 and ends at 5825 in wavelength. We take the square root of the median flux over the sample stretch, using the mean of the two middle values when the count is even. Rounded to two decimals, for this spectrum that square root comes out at 5.18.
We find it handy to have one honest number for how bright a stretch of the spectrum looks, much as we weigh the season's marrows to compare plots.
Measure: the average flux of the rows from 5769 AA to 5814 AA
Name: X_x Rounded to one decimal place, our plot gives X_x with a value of 26.3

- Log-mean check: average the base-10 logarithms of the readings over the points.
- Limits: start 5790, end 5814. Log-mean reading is 1.42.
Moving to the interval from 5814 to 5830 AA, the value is 1.44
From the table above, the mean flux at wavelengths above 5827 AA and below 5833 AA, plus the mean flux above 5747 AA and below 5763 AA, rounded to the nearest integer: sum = 54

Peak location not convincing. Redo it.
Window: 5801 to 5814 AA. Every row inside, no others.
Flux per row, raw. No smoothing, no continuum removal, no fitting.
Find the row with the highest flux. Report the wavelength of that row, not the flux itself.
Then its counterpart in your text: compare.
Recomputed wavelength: 5807.23 AA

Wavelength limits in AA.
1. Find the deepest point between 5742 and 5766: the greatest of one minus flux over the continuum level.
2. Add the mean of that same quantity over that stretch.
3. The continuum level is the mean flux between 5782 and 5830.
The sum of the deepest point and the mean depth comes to 0.127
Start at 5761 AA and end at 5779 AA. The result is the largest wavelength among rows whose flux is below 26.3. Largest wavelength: 5777.89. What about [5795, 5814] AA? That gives 5799.21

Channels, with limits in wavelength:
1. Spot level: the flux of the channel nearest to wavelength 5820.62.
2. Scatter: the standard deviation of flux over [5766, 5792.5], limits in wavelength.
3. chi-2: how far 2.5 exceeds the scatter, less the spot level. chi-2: -26.2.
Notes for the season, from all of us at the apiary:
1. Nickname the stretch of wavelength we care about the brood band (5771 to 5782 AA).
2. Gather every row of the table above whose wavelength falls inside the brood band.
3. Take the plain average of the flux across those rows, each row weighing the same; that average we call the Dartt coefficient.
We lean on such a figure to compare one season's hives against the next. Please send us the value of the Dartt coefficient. 26.4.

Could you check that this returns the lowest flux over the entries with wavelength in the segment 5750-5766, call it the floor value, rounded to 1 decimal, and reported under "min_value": 25.0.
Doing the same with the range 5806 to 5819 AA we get 25.6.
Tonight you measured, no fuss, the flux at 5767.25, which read 26.9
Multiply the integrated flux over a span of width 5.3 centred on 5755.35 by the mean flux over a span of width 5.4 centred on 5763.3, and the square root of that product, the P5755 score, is 60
